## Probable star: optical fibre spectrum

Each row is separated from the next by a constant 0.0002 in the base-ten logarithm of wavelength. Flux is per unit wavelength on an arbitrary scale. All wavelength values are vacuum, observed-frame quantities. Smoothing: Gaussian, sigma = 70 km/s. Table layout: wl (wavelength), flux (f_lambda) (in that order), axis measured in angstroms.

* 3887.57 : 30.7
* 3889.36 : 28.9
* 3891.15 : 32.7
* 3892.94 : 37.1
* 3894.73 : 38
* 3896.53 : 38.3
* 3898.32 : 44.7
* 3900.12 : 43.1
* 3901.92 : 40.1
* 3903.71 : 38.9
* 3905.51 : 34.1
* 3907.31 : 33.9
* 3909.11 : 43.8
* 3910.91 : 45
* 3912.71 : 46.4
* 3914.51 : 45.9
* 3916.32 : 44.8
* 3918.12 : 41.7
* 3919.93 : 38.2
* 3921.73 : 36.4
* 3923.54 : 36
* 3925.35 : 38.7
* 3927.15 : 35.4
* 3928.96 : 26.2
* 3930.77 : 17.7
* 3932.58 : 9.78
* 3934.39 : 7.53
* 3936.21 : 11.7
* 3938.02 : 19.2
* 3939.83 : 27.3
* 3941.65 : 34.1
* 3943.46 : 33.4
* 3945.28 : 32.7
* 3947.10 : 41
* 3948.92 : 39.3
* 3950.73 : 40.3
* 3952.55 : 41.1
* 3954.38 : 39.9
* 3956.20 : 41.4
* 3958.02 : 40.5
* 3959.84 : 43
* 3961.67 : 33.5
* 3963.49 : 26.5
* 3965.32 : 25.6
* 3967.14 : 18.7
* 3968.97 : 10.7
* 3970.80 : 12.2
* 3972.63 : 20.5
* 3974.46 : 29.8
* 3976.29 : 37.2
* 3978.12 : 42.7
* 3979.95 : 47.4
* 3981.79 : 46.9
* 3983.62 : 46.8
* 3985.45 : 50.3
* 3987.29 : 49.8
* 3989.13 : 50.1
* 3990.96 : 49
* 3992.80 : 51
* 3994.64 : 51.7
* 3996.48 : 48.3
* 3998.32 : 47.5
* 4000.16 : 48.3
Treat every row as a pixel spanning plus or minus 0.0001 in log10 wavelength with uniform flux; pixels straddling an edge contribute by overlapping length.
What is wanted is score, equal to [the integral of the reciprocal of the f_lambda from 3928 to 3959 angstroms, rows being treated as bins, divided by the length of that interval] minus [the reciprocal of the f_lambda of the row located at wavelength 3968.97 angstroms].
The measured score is -0.048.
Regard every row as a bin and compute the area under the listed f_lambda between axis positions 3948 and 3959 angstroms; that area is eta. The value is 445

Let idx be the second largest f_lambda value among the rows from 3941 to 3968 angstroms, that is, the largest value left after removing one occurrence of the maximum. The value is 41.4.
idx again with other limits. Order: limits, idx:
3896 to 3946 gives 45.9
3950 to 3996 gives 51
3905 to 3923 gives 45.9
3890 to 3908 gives 43.1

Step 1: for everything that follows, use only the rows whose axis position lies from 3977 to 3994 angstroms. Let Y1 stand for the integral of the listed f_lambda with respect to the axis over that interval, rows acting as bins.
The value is 819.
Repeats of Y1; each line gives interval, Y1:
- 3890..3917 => 1088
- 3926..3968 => 1256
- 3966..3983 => 507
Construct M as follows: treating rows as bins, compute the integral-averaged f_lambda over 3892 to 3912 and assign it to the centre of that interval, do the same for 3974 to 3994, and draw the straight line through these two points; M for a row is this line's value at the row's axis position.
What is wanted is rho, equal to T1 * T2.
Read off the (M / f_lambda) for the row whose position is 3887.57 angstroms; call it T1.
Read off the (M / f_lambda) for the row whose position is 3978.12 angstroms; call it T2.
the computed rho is 1.3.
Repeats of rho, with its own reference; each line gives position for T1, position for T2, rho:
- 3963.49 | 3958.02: 1.8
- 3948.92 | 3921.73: 1.3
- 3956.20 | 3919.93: 1.1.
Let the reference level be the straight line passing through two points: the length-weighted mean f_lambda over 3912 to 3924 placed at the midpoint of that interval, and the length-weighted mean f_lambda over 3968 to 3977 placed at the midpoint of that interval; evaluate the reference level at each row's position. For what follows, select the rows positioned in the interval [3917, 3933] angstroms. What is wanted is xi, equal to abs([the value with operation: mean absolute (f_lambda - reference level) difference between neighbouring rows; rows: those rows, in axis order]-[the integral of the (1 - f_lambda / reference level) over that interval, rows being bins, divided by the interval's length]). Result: 4.1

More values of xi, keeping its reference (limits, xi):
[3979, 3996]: 3.4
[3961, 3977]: 6.2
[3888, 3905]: 2.6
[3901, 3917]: 2.5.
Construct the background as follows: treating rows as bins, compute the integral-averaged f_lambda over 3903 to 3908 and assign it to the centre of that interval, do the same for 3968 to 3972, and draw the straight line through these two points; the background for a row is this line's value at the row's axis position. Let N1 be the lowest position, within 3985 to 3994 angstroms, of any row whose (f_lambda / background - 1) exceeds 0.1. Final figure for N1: 3985.45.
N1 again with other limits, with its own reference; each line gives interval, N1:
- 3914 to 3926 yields 3914.51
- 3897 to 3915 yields 3898.32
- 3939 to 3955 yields 3939.83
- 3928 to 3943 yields 3939.83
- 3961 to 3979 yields 3961.67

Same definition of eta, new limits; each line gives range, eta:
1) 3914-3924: 405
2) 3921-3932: 341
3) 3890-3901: 426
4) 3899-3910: 430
